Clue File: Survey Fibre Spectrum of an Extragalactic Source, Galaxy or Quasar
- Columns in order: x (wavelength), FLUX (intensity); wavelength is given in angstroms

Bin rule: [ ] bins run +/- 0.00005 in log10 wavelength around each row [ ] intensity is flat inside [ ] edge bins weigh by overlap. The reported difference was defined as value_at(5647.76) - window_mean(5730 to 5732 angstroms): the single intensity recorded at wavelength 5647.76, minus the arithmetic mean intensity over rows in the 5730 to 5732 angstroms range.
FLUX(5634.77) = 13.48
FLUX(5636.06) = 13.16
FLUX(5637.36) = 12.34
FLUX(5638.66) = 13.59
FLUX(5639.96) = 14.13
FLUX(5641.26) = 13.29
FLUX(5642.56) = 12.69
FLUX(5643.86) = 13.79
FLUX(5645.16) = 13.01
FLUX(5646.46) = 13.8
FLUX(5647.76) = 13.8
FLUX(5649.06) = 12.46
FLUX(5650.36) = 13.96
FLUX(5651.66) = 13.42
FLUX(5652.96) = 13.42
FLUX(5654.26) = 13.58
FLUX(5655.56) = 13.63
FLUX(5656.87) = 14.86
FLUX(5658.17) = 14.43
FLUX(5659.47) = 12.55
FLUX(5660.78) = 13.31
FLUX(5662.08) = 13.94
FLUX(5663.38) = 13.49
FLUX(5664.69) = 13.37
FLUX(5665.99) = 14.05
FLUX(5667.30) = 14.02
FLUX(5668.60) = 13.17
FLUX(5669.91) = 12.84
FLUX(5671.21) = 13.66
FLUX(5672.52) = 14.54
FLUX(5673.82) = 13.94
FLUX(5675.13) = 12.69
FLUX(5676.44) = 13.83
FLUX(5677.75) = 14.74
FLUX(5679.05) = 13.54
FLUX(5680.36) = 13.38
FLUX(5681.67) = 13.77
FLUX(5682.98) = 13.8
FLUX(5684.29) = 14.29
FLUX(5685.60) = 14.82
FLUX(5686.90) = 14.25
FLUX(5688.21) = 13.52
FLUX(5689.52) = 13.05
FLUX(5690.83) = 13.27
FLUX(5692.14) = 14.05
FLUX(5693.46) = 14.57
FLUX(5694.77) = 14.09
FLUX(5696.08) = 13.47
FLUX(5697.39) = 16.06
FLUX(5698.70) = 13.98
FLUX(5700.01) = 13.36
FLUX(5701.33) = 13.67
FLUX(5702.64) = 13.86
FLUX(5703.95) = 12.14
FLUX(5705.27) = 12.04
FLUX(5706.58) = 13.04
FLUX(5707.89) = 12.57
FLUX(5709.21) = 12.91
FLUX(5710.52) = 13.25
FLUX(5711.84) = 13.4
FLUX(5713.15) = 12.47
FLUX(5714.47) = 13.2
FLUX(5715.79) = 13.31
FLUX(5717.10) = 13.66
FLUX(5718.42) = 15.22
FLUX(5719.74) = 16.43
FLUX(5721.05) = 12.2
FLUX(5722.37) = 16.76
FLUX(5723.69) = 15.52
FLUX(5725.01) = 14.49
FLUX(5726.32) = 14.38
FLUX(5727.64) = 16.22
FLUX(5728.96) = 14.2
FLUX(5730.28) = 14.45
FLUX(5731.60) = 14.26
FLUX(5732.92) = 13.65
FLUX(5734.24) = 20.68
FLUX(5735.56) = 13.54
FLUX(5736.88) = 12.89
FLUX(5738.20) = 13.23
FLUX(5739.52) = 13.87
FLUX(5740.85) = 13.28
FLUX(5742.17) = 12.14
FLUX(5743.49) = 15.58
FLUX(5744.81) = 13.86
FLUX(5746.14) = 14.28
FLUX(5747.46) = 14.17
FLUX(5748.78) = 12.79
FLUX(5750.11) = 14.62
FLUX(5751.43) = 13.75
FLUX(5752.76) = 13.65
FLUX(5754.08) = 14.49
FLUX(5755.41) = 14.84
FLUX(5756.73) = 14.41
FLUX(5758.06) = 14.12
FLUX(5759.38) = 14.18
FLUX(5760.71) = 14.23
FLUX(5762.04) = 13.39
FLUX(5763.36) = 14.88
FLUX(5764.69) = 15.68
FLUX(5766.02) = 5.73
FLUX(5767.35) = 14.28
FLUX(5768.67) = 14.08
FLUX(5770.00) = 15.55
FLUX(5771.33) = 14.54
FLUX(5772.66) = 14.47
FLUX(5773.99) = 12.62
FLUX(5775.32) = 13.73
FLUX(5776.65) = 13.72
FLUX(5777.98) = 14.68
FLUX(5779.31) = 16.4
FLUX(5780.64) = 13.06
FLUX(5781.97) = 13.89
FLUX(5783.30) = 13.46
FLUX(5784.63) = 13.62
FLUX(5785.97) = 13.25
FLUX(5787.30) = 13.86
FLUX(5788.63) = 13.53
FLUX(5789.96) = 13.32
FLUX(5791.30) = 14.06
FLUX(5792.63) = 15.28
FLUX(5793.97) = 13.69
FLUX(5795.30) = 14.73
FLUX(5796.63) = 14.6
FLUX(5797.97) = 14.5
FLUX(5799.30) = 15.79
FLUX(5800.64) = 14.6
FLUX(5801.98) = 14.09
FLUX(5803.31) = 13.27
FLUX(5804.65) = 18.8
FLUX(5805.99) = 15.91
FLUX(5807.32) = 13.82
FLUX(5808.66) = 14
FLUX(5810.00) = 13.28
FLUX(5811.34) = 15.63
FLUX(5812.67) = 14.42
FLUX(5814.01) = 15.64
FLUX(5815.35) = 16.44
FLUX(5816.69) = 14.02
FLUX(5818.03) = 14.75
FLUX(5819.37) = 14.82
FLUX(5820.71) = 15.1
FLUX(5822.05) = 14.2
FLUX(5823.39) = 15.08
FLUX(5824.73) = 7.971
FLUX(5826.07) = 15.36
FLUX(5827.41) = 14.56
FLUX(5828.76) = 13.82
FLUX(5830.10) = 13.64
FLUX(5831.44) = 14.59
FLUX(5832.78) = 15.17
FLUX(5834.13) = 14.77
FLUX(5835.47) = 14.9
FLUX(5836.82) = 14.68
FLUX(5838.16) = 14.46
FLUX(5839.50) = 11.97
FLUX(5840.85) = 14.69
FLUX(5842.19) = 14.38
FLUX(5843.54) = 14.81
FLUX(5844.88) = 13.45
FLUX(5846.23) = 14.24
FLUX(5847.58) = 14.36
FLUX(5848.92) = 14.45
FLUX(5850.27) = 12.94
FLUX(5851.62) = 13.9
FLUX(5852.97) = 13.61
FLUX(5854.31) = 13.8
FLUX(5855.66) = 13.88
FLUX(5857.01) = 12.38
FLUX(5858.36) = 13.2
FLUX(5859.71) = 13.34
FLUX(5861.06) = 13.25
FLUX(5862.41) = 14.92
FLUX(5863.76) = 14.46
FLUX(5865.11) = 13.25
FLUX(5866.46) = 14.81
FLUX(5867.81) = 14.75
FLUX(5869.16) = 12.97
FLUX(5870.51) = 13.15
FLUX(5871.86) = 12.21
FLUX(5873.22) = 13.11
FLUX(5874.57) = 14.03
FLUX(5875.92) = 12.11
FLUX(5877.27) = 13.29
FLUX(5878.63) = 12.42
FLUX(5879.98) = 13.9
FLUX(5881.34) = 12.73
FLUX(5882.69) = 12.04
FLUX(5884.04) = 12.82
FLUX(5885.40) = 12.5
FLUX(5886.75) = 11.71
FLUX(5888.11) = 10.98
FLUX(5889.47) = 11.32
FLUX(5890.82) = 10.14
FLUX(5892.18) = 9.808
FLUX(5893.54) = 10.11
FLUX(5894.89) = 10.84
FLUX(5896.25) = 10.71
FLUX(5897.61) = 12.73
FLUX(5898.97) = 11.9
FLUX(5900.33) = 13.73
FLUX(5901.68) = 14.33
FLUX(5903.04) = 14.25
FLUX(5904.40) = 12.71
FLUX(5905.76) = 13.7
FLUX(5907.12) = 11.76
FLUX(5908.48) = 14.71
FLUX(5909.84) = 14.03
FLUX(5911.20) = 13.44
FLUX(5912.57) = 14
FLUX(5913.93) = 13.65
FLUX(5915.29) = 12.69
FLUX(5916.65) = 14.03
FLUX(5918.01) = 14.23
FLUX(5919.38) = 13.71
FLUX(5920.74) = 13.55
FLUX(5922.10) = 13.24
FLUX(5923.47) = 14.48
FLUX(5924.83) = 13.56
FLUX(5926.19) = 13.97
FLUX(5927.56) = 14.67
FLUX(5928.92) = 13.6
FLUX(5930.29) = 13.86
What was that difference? -0.55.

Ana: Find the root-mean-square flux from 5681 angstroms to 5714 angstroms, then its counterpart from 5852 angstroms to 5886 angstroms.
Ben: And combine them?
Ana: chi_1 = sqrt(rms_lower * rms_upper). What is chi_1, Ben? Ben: 13.5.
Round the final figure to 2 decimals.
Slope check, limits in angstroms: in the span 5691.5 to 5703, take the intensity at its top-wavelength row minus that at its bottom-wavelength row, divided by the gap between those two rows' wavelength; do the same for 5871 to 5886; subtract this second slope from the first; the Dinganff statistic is -0.04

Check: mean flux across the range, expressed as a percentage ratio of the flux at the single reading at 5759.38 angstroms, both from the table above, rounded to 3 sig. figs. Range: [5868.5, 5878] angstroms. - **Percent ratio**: 91.5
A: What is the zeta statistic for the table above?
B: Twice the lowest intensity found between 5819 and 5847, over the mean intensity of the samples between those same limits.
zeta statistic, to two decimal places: 1.13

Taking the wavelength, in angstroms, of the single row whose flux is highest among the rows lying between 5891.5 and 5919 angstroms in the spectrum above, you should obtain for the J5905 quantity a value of 5908.48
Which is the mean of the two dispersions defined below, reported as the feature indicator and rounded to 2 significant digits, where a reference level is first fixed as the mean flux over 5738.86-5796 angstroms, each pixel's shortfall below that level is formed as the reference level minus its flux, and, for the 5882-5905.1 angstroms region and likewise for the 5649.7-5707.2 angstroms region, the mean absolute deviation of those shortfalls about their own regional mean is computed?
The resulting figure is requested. 0.84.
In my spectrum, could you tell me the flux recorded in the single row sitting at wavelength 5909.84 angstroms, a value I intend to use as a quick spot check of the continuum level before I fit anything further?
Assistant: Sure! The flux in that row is 14.03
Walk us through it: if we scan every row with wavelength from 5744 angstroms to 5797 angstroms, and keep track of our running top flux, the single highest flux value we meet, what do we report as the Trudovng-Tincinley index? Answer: 16.4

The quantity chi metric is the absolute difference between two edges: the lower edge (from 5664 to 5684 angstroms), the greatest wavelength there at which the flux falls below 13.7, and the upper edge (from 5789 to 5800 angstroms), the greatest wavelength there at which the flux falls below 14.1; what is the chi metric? 113.6 angstroms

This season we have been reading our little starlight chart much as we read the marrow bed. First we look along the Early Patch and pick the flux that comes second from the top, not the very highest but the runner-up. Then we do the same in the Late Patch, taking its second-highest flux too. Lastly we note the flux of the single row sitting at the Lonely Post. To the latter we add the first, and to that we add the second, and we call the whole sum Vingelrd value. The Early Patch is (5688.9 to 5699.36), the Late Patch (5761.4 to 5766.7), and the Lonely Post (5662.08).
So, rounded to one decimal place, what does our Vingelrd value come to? 43.4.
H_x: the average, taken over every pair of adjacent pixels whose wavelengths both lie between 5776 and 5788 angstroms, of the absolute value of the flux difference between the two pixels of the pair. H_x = 1.05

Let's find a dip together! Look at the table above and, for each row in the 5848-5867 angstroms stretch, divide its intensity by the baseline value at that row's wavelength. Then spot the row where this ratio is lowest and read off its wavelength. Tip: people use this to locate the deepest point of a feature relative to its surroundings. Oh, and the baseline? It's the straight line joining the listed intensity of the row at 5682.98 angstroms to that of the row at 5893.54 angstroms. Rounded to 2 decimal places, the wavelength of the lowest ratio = 5857.01 angstroms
